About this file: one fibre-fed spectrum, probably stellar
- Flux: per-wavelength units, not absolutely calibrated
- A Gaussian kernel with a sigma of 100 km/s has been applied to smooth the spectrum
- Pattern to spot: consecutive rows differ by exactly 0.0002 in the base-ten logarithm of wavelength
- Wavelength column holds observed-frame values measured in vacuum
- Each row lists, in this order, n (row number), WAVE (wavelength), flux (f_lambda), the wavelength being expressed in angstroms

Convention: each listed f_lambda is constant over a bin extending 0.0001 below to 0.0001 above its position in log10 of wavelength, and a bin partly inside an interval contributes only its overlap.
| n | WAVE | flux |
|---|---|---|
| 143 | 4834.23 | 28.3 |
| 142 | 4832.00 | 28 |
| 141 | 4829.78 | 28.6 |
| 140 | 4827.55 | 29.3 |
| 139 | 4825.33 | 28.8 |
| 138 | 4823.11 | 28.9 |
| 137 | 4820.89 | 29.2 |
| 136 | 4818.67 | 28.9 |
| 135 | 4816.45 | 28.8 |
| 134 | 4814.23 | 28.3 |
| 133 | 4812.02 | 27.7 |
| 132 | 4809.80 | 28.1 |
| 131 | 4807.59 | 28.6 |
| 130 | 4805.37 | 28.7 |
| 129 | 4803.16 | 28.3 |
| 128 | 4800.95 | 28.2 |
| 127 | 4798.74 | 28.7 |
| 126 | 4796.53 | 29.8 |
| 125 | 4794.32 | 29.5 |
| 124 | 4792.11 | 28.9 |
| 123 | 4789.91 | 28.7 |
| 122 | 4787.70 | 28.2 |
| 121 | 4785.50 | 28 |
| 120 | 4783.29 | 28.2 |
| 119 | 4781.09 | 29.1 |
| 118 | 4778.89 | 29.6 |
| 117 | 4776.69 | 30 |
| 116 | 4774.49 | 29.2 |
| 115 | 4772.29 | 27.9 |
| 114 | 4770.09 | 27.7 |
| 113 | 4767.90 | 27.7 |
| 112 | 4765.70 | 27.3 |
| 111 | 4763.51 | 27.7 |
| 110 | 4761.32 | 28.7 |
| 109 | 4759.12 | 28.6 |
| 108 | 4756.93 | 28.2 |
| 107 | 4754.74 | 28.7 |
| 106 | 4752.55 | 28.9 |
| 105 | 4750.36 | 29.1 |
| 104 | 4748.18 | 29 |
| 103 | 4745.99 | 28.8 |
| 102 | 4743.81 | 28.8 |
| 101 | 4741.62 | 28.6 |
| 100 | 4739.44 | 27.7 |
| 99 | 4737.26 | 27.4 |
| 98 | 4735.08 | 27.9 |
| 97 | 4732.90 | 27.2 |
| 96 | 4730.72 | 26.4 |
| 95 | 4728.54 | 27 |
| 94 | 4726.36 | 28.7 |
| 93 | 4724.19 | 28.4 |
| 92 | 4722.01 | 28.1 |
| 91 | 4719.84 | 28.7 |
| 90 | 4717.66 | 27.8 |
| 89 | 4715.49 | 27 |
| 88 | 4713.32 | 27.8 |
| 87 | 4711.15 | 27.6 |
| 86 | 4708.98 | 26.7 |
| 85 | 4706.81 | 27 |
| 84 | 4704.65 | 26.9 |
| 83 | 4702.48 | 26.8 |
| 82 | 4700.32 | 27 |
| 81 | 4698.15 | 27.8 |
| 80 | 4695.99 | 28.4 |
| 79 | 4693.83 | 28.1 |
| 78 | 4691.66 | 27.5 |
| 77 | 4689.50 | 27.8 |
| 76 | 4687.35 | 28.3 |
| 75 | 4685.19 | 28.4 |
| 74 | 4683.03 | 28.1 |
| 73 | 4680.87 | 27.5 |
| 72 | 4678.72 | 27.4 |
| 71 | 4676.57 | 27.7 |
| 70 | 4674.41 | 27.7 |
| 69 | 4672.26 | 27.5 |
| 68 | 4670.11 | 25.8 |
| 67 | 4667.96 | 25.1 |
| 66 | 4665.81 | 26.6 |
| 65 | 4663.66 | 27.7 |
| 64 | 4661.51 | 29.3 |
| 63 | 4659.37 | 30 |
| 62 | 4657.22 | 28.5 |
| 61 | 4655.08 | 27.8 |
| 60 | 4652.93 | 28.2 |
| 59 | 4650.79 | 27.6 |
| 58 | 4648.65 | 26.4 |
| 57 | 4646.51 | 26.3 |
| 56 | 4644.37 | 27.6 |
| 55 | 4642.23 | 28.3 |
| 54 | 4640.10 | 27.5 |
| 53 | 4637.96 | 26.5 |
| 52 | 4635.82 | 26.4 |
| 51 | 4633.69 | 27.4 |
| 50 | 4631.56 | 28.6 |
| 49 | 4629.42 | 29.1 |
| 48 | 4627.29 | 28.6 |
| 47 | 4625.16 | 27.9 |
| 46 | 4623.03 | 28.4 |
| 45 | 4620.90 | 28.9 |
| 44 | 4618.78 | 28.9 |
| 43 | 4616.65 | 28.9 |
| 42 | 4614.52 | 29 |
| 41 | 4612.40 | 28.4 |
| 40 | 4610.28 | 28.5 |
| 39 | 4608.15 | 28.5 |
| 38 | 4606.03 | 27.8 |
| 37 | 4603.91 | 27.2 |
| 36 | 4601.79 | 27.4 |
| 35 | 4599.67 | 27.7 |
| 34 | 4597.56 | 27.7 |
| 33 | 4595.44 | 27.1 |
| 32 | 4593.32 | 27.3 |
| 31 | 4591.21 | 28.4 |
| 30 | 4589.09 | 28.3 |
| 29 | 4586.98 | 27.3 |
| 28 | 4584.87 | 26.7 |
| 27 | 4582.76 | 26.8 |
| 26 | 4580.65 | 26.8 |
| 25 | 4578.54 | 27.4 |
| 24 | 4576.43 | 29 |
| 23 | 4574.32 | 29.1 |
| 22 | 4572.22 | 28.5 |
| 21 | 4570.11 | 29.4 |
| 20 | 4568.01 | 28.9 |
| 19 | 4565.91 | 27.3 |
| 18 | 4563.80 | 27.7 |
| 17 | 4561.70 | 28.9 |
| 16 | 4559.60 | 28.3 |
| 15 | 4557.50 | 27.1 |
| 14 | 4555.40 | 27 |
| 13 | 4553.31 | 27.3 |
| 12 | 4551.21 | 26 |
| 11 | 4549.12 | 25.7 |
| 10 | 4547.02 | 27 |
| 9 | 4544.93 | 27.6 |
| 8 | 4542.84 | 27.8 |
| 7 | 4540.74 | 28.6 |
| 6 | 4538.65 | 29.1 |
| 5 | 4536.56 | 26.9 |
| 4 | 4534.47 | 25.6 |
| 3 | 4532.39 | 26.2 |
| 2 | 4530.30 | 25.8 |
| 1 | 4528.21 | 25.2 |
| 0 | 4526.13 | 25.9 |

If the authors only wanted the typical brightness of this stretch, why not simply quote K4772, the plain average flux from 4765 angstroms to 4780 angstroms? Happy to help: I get 28.5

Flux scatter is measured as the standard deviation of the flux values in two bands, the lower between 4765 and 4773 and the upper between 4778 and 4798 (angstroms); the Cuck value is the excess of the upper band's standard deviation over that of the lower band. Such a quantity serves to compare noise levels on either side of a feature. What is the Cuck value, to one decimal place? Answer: 0.4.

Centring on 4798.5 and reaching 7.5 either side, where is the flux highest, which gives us 4796.53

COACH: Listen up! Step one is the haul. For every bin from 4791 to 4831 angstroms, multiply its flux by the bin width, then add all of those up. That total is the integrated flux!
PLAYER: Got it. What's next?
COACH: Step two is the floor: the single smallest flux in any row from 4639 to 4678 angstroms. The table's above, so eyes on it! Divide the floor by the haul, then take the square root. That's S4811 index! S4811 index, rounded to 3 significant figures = 0.148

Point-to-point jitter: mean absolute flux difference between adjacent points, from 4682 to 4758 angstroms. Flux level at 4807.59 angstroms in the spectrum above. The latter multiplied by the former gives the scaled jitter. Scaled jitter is 13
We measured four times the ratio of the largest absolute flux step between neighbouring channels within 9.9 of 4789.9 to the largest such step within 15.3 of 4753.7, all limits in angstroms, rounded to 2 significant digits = 4.4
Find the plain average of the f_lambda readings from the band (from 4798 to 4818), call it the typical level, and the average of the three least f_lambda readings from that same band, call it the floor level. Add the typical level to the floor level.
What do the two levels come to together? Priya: 56.4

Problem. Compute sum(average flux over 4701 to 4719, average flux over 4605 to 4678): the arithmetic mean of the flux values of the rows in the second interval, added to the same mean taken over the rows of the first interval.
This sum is 55.1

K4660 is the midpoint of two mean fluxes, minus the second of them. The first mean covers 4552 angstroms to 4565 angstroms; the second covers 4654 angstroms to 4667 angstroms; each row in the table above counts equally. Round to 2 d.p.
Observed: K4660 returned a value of -0.30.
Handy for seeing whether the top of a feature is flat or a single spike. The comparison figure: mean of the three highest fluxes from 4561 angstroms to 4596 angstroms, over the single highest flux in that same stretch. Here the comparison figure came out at 0.992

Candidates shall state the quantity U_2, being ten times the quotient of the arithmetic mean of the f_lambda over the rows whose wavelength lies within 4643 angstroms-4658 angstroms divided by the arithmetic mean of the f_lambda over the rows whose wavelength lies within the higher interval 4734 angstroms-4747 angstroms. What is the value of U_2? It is 9.7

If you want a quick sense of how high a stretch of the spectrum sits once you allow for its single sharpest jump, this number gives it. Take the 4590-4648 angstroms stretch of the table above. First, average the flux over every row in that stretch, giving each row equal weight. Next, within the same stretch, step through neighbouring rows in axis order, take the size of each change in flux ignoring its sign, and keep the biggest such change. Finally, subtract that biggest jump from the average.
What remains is 26.6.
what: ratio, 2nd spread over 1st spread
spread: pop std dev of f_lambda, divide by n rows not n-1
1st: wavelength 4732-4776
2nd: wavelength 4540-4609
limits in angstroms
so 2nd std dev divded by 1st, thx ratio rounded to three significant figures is 1.37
